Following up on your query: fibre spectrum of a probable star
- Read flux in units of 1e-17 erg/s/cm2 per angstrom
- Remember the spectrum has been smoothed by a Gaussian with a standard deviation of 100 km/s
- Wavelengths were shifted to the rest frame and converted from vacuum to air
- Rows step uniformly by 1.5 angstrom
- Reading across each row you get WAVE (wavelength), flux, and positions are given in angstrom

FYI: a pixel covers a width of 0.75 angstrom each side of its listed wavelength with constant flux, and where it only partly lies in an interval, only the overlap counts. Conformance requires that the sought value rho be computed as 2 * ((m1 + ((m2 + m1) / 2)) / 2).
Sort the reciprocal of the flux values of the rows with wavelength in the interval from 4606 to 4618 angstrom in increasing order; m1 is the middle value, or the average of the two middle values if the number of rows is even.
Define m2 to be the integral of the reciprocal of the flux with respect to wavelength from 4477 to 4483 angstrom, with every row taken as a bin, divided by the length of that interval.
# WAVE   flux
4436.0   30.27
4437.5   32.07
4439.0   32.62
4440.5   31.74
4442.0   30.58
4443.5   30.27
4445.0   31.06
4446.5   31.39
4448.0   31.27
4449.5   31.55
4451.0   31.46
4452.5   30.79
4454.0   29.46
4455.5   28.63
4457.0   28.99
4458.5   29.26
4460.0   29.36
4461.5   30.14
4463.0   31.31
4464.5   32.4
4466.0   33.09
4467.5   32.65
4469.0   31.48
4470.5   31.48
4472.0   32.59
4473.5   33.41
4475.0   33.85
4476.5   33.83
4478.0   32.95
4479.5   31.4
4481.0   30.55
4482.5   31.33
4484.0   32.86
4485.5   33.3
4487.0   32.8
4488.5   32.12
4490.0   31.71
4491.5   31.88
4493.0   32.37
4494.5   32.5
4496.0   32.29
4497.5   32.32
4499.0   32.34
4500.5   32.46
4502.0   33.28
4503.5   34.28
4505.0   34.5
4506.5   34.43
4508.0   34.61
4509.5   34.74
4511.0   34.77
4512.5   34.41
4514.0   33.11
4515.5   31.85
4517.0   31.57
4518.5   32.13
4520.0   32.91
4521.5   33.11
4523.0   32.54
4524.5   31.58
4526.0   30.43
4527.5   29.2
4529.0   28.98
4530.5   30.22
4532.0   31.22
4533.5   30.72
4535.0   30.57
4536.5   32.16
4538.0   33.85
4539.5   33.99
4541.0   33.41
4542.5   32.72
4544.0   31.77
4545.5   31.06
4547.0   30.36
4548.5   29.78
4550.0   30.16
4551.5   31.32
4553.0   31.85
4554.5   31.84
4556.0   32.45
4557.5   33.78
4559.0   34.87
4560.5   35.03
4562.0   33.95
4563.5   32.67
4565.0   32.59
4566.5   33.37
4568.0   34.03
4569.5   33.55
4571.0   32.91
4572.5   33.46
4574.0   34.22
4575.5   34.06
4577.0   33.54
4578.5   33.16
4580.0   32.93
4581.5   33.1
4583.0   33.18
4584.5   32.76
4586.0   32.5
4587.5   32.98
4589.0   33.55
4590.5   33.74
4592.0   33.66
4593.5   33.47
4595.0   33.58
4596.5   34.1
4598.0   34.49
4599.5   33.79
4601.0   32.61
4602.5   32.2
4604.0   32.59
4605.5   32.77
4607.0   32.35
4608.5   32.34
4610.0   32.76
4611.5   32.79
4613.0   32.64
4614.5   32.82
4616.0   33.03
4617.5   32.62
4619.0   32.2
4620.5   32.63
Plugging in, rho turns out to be 0.0617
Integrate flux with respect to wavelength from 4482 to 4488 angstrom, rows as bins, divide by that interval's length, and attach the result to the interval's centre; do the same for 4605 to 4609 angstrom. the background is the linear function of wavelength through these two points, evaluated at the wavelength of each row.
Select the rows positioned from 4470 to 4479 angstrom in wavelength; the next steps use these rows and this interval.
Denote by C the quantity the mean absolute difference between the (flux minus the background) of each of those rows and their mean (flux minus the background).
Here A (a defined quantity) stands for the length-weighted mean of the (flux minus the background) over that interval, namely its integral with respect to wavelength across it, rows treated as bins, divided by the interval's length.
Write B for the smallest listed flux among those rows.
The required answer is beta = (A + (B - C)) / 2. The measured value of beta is 15.6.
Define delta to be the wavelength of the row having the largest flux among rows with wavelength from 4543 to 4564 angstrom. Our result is 4560.5 angstrom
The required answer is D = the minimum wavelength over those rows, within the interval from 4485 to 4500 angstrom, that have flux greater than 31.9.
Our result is 4485.5 angstrom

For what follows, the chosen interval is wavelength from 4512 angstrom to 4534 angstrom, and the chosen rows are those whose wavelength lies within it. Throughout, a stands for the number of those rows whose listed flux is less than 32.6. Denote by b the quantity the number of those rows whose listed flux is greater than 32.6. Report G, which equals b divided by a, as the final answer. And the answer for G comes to 0.4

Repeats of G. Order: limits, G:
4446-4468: 0.2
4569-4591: 14.0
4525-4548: 0.4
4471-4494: 0.9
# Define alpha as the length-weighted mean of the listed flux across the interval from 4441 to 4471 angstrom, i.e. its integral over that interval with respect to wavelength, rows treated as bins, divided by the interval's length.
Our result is 30.8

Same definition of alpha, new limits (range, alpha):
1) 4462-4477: 32.5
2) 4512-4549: 31.7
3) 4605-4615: 32.6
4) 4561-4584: 33.4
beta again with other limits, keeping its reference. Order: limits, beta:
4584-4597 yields 16.5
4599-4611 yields 16.0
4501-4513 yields 17.4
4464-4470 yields 15.4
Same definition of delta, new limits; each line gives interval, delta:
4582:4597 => 4596.5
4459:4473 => 4466.0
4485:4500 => 4485.5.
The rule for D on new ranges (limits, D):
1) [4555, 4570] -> 4556.0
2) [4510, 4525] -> 4511.0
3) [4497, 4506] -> 4497.5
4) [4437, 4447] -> 4437.5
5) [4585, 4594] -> 4586.0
